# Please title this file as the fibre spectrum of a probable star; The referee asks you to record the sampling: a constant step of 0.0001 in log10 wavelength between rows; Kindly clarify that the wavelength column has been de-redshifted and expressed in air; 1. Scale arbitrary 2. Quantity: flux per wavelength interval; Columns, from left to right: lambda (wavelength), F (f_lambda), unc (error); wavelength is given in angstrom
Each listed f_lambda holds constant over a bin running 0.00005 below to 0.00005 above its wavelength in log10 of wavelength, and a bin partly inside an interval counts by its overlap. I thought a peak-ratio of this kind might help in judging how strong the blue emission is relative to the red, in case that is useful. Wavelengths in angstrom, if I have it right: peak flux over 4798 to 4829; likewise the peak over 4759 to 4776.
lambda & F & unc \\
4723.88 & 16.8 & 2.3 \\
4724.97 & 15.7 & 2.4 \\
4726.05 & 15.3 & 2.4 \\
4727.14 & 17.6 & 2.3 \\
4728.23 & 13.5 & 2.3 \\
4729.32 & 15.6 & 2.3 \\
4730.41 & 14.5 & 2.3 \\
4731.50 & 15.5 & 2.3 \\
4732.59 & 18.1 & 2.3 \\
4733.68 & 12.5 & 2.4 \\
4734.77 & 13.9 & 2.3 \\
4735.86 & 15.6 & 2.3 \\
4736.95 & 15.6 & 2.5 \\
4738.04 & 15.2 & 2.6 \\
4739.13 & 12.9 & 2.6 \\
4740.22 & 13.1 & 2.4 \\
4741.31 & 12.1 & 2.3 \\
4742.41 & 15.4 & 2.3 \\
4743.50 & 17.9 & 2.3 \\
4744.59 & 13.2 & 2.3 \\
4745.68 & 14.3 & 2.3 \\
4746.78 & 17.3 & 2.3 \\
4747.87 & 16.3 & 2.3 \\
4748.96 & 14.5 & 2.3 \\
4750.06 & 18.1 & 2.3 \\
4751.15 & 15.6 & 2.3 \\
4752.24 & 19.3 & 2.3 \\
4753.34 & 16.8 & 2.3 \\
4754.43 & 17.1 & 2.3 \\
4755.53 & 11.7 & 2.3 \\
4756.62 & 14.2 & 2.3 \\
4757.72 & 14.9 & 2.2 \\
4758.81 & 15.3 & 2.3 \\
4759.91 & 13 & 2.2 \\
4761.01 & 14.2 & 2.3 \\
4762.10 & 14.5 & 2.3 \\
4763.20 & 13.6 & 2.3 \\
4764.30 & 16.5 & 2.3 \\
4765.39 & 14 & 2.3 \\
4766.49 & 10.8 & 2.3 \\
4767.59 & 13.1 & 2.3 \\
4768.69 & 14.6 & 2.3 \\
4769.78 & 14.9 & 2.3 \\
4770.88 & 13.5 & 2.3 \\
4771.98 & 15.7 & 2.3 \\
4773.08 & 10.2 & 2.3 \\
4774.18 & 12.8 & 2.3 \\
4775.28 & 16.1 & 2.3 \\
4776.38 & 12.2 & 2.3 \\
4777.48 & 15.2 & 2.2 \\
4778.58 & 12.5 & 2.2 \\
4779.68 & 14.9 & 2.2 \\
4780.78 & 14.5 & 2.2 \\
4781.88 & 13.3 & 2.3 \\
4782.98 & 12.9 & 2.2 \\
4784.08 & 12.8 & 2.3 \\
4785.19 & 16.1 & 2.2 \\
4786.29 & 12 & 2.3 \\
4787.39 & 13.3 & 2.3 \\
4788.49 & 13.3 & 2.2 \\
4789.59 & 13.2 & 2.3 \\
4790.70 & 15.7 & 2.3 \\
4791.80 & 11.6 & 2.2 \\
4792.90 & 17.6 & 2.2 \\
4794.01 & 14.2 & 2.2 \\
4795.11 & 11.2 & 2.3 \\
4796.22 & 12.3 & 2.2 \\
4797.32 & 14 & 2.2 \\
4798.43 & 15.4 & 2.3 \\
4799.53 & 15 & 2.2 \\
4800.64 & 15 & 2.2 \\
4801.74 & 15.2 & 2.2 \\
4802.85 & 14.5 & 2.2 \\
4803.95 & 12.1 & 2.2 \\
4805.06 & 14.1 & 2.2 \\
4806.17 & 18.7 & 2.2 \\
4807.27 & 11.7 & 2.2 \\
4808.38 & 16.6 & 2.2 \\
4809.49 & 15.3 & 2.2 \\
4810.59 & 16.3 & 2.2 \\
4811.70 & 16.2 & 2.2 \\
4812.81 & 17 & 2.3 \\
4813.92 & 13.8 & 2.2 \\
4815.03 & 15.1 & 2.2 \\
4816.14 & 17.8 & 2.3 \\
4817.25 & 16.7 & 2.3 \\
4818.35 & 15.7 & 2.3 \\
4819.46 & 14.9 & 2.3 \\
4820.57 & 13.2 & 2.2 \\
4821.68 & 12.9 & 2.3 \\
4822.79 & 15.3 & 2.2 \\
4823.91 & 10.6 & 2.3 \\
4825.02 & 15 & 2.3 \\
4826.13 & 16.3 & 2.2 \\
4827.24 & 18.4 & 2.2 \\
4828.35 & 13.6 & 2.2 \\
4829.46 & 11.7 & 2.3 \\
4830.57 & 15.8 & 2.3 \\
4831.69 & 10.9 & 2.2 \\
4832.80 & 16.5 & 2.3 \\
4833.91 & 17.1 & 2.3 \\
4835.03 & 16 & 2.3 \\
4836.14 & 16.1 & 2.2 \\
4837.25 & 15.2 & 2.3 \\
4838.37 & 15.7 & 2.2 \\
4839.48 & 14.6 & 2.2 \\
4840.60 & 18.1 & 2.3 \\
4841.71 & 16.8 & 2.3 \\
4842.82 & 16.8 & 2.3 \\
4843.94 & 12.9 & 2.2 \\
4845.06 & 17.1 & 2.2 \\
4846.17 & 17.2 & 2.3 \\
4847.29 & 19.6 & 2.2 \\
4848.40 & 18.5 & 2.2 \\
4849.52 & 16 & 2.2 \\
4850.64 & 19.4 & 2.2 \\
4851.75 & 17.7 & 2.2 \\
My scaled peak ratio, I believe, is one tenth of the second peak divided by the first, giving 0.088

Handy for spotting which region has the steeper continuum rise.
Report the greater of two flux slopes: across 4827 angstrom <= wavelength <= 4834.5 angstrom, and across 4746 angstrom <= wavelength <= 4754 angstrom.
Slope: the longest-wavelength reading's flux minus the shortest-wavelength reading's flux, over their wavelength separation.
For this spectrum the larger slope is -0.1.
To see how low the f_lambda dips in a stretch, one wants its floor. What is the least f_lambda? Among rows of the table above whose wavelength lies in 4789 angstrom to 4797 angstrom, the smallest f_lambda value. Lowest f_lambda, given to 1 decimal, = 11.2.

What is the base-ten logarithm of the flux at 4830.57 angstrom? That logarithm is 1.20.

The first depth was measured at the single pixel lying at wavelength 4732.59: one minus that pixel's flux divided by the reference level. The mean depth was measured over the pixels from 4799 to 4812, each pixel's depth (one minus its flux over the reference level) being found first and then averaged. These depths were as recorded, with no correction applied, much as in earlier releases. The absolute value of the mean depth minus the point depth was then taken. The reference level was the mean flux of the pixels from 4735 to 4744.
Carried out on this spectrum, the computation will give 0.21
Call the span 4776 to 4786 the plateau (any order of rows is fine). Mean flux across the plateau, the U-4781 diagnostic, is 13.8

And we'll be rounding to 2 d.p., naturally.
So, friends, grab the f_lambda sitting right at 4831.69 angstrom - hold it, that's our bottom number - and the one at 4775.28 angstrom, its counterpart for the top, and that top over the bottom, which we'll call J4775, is 1.48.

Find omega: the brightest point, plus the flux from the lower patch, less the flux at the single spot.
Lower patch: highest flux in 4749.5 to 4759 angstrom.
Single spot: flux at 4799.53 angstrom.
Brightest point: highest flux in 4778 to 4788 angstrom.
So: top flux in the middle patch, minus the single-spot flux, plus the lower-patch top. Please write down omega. 20.4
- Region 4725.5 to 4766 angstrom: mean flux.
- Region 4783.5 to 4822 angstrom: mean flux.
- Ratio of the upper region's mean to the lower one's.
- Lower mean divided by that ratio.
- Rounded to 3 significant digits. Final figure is 15.6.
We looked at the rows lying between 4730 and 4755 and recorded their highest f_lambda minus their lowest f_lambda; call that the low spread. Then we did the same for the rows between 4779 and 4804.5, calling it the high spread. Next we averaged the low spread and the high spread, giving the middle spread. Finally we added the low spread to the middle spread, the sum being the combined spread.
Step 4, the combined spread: 14.0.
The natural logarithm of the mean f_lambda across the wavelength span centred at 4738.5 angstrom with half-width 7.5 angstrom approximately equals 2.69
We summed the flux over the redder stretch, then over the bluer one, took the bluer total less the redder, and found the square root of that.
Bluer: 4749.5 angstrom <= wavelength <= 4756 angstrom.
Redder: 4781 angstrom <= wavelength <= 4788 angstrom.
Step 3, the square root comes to 4.3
